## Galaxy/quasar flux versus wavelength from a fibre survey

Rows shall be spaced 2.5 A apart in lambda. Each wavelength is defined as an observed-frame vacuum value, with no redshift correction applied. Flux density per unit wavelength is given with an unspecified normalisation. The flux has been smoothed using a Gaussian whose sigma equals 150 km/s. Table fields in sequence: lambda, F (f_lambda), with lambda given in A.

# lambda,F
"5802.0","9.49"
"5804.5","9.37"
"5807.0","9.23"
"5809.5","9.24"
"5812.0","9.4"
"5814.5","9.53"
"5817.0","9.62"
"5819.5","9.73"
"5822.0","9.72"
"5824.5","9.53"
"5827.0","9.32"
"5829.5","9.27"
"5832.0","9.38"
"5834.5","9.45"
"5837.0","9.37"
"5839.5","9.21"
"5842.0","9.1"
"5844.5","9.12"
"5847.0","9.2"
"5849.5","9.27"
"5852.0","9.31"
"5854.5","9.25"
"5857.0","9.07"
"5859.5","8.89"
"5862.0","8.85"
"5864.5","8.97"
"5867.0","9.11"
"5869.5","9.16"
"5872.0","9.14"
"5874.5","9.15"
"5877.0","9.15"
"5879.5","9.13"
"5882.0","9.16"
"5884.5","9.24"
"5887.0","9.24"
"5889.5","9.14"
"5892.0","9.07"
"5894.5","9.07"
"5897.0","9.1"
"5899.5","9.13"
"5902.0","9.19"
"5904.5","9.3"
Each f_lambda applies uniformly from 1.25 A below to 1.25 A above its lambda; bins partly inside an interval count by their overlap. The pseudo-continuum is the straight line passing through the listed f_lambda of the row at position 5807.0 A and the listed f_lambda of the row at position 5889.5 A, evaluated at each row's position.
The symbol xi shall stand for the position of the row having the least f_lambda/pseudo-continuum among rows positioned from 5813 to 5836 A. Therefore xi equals 5829.5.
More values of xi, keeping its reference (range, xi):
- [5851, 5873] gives 5862.0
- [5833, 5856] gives 5842.0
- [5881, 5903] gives 5892.0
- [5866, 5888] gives 5867.0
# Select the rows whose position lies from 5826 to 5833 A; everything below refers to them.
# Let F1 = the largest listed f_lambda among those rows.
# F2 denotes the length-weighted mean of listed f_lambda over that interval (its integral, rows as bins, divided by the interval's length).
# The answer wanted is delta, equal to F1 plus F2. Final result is 18.7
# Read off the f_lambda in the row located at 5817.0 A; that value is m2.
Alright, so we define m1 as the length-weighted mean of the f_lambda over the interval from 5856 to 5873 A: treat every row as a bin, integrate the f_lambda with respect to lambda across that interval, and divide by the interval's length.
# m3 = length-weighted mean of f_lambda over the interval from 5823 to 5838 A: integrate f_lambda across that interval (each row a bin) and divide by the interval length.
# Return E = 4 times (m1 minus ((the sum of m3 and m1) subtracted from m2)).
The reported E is 71.3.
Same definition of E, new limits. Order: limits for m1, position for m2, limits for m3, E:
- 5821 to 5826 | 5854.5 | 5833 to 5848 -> 76.8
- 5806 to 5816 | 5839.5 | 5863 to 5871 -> 74.3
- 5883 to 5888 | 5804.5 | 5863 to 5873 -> 72.8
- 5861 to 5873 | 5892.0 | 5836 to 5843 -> 73.0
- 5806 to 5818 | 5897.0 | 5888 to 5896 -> 75.2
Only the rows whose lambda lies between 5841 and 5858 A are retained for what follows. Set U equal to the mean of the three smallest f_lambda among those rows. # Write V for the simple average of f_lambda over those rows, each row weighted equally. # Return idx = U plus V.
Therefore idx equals 18.3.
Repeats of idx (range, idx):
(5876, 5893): 18.3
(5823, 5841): 18.6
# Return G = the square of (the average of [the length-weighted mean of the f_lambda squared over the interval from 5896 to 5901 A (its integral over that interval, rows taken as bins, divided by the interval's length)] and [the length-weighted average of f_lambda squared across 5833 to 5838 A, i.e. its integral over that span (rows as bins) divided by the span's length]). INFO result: 7372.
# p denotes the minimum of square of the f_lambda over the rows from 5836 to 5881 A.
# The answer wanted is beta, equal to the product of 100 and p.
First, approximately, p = 78.3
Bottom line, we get 7832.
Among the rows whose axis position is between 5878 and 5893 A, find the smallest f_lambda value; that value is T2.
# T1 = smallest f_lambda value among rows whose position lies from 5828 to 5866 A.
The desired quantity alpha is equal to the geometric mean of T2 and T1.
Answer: 8.96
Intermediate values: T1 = 8.85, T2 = 9.07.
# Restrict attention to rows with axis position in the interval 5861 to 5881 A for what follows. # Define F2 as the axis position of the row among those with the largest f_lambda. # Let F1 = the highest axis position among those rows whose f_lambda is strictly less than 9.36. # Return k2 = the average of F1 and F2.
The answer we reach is 5874.5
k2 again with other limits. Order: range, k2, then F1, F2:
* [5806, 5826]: 5814.5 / 5809.5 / 5819.5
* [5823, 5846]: 5834.5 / 5844.5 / 5824.5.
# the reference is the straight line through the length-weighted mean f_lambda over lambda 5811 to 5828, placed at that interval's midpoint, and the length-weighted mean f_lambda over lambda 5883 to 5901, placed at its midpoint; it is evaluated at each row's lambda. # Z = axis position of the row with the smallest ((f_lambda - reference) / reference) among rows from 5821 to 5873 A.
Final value 5862.0 A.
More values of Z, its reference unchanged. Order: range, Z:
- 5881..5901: 5892.0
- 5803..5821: 5807.0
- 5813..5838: 5829.5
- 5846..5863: 5862.0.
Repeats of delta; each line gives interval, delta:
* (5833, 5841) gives 18.8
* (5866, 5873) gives 18.3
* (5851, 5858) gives 18.5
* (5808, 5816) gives 18.9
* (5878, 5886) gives 18.4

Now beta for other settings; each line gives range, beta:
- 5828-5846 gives 8281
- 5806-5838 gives 8519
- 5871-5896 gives 8226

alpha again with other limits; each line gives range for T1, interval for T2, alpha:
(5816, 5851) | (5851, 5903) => 8.97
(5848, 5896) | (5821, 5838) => 9.06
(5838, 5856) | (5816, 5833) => 9.18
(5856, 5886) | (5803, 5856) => 8.97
